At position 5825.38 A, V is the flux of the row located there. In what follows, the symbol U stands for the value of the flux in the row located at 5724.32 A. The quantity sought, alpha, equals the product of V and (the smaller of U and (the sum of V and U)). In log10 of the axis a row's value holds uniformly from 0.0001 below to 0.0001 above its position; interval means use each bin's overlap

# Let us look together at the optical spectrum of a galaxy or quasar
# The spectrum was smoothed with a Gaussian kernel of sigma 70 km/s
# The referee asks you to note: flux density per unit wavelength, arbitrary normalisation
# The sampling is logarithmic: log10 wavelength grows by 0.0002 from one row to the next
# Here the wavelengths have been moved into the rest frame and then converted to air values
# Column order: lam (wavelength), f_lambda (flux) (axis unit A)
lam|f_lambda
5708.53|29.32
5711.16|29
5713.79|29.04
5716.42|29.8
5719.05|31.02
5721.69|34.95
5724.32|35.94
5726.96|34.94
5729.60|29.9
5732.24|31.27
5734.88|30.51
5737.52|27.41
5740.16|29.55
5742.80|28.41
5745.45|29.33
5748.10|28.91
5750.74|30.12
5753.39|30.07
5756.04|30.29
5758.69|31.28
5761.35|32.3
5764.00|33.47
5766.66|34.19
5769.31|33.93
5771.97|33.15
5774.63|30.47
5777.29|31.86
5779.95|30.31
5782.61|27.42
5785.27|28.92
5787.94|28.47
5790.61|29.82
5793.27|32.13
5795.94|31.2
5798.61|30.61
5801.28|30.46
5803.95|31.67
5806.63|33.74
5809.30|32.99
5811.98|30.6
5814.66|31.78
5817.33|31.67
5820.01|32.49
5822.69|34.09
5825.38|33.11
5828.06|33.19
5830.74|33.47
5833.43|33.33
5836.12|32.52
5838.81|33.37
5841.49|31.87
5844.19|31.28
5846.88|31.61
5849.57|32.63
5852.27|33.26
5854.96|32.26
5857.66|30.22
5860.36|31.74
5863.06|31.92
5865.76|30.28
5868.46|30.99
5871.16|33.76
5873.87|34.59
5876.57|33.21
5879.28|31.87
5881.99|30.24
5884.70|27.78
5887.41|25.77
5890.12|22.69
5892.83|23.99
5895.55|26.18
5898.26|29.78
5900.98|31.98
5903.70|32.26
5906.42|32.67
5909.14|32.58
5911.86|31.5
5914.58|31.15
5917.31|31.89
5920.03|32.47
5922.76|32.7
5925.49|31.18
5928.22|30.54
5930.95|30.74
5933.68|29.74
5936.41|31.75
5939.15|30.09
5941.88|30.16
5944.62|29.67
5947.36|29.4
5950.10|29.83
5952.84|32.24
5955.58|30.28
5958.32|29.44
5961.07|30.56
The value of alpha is 1190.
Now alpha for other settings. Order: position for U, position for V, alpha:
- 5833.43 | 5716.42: 993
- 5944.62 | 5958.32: 873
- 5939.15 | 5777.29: 959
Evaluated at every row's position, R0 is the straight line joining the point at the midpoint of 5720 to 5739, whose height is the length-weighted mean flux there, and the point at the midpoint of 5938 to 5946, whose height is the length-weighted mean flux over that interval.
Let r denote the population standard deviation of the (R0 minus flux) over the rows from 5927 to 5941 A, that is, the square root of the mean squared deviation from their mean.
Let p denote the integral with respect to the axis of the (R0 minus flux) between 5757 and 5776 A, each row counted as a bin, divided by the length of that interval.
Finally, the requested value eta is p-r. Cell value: -1.6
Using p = -0.9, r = 0.7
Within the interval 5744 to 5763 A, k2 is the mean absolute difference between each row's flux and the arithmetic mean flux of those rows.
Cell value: 0.8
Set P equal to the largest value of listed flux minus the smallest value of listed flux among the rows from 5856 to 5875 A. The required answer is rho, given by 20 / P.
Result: 5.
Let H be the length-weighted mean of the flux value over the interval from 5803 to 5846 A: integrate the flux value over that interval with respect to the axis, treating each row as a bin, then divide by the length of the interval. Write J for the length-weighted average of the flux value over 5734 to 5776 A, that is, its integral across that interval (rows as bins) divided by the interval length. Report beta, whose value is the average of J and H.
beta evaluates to 31.7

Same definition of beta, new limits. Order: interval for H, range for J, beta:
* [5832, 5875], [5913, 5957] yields 31.5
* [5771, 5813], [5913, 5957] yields 30.9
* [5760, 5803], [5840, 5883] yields 31.6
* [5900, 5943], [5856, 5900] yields 30.6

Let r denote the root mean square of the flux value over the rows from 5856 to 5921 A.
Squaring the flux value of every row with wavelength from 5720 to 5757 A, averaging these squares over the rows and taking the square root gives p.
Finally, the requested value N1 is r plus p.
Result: 61.6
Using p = 30.9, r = 30.6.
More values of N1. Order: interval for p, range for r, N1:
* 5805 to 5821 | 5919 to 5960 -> 62.9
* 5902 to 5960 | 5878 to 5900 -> 58.5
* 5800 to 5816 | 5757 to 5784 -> 63.8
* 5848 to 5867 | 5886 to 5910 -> 60.7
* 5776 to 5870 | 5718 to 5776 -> 63.2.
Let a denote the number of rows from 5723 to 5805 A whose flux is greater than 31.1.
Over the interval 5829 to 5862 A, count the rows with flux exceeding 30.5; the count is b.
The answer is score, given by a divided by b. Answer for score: 1.2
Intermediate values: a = 13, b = 11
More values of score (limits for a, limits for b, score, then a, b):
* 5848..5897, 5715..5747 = 1.5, 9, 6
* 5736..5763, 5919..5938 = 0.3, 2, 6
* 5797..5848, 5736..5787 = 2.3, 16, 7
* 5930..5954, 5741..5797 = 0.2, 2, 9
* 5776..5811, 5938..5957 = 6.0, 6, 1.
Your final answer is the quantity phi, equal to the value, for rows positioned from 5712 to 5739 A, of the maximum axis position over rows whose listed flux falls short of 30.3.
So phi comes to 5737.52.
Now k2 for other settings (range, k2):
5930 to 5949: 0.6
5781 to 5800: 1.3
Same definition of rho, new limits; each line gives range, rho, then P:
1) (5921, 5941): 7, 3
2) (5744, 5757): 14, 1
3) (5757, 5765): 9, 2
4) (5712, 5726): 3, 7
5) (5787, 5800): 5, 4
